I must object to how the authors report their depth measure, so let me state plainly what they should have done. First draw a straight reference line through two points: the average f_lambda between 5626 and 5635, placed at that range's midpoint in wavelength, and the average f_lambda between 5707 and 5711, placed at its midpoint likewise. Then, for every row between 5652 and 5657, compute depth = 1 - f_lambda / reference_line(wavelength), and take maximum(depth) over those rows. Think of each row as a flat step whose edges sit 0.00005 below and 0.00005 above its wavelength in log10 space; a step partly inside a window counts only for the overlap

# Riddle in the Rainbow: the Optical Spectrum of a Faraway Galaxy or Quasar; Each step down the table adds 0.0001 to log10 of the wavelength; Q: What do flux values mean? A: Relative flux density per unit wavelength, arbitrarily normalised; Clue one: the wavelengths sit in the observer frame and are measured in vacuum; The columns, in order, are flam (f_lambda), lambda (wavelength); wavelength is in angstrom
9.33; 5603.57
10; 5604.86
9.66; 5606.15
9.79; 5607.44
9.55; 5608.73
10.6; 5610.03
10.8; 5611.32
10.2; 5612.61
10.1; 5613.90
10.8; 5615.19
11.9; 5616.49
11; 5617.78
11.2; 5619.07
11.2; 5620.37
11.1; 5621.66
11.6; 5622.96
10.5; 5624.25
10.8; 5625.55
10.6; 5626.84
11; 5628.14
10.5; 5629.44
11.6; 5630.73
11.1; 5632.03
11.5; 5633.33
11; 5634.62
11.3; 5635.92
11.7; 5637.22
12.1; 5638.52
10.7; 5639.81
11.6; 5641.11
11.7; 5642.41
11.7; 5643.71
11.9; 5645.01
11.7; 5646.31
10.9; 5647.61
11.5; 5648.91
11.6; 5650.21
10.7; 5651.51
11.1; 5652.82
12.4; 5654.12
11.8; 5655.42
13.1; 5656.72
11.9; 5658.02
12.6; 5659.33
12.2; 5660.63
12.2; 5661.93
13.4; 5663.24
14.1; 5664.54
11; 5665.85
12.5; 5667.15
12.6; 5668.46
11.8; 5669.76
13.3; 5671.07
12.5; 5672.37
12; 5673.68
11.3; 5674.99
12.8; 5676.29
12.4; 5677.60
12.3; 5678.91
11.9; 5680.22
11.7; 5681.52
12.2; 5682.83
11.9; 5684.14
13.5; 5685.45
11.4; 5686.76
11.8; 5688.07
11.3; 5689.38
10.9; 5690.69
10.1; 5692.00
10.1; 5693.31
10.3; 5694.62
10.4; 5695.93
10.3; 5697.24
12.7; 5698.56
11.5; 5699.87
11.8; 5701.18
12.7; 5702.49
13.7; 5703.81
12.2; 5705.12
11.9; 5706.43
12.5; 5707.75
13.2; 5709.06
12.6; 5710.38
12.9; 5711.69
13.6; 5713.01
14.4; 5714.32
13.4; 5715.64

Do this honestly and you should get 0.037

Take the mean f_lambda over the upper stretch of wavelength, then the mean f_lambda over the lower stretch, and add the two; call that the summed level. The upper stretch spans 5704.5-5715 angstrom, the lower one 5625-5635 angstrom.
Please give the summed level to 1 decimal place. 23.9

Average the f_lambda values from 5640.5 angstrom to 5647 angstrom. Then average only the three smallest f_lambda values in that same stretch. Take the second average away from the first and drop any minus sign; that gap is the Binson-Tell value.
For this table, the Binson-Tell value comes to 0.05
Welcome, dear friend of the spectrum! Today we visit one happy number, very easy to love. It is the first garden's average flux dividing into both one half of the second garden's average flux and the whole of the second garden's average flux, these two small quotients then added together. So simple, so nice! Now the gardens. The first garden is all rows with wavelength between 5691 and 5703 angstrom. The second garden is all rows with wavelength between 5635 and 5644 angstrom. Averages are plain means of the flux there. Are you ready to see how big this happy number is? 1.56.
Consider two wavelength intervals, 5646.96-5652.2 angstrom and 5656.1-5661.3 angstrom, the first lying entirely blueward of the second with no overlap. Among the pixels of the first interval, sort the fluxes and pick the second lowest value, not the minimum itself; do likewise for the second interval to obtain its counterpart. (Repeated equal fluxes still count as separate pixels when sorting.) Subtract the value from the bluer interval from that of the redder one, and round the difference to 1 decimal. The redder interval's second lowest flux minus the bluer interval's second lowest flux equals 1.3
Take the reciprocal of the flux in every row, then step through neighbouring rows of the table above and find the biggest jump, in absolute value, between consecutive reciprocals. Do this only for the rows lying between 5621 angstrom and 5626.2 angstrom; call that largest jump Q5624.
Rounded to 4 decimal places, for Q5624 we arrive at 0.0090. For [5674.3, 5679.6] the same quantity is 0.0104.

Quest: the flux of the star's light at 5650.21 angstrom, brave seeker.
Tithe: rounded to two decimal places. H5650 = 11.60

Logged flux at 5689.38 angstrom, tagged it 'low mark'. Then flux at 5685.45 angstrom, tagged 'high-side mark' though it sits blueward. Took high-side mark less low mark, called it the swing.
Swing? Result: 2.2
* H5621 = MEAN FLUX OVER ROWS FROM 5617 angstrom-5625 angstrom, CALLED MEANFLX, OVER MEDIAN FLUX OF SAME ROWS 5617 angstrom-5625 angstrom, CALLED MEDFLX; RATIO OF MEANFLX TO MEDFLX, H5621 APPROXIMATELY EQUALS 0.996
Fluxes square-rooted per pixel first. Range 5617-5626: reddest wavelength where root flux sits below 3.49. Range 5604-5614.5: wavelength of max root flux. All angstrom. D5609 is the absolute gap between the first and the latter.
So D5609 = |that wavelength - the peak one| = 14.2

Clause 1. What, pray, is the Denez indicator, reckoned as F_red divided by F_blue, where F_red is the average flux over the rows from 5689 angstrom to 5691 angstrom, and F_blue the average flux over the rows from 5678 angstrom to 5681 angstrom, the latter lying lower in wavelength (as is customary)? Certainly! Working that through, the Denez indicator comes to 0.92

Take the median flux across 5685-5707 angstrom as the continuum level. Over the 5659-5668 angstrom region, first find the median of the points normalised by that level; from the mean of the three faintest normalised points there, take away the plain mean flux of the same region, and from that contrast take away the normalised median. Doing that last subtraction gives -12.6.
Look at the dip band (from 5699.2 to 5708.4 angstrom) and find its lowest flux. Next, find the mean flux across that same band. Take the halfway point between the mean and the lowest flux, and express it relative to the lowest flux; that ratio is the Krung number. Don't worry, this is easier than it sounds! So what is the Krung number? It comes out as 1.036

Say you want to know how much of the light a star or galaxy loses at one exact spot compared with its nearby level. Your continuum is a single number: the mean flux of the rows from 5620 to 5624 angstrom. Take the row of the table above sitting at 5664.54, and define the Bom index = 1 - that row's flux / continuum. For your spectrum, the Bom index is -0.25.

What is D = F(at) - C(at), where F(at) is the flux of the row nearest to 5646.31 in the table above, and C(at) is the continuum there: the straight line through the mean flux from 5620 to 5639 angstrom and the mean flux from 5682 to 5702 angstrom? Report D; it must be 0.48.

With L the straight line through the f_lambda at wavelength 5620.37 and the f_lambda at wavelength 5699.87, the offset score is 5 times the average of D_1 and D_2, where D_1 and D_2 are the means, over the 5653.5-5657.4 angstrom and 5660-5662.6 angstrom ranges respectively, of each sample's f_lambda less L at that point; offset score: 4.9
